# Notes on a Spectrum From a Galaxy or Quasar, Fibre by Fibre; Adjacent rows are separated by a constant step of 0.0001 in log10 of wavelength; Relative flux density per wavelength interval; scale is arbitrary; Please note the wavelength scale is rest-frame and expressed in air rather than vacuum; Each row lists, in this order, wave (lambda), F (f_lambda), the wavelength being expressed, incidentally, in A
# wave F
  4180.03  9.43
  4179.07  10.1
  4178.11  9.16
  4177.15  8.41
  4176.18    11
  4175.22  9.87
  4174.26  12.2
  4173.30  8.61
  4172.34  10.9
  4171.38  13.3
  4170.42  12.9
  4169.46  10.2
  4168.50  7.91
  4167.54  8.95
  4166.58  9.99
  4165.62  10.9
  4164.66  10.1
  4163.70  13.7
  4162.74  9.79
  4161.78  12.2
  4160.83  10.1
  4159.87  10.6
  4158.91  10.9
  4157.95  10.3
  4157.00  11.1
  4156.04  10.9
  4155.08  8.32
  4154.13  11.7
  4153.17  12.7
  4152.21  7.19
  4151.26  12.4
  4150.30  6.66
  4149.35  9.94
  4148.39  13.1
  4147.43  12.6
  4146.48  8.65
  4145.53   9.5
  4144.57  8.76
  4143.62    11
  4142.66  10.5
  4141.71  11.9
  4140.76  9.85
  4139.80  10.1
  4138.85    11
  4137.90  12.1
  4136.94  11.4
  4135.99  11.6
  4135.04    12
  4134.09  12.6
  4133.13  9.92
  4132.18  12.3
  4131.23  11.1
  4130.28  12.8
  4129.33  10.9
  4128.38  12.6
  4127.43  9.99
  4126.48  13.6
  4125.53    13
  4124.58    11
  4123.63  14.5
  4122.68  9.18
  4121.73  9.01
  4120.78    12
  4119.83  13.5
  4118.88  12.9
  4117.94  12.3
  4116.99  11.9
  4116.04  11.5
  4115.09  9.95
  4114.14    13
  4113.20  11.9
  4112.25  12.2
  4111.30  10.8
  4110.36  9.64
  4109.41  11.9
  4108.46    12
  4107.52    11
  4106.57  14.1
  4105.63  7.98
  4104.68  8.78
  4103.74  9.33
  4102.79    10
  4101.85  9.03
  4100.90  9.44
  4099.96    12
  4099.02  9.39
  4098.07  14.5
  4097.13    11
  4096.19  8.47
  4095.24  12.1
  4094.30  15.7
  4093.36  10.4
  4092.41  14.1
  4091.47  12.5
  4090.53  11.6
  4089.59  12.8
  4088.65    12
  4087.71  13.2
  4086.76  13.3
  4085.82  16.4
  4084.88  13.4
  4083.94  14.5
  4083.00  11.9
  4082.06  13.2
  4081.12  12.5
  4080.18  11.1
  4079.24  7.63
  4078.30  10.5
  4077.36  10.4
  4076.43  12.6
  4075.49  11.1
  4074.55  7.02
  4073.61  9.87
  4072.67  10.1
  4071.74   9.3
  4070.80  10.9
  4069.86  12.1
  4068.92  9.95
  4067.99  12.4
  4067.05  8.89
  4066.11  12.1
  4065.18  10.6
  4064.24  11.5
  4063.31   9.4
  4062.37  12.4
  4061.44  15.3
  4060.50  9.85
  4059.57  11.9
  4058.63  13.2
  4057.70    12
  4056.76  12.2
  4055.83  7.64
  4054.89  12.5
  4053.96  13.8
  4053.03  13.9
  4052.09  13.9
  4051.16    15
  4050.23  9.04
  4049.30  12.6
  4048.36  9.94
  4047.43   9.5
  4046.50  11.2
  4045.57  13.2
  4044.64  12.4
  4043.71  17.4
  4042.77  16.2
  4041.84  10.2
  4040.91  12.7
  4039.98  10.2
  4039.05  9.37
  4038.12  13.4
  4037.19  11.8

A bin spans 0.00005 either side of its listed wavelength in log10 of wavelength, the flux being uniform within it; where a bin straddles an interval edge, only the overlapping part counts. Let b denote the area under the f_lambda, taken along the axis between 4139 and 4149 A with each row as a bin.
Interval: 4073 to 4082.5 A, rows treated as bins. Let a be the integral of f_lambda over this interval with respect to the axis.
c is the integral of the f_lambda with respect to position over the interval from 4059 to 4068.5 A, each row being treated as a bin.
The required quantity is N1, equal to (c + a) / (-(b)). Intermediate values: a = 100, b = 106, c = 109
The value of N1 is -1.97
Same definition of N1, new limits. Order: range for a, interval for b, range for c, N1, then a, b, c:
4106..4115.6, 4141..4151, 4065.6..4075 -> -2.02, 111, 103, 97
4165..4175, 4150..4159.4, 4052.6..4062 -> -2.28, 106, 97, 115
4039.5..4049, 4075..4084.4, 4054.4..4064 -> -2.11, 117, 108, 112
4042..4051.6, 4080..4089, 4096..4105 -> -1.79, 121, 119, 93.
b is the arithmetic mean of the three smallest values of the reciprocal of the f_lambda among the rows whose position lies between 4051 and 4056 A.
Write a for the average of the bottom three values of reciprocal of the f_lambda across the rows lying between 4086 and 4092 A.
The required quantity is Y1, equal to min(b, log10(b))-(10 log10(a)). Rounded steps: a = 0.076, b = 0.070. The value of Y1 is 10.0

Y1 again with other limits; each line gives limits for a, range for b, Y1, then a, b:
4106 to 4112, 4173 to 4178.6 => 10.0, 0.079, 0.091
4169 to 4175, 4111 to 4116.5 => 10.0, 0.078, 0.081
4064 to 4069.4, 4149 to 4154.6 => 9.7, 0.083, 0.082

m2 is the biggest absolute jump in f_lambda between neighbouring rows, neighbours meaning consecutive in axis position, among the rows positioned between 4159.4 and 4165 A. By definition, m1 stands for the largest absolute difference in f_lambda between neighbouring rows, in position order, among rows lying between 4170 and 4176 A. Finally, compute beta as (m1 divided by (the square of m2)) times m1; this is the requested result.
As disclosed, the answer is 0.8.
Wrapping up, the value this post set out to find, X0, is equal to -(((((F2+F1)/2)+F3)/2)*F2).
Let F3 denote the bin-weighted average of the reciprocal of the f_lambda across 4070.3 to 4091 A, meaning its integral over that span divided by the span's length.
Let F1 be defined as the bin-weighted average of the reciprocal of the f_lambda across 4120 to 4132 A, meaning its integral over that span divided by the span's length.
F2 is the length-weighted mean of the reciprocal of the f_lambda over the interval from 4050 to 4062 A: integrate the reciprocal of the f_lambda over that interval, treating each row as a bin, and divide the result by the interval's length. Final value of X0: -0.0073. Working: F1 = 0.0872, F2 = 0.0838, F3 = 0.089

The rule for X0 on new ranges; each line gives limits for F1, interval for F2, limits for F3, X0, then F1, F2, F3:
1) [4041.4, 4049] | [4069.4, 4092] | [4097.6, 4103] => -0.0081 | 0.0834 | 0.0887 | 0.096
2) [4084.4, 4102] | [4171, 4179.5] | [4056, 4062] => -0.0087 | 0.0844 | 0.0985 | 0.084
